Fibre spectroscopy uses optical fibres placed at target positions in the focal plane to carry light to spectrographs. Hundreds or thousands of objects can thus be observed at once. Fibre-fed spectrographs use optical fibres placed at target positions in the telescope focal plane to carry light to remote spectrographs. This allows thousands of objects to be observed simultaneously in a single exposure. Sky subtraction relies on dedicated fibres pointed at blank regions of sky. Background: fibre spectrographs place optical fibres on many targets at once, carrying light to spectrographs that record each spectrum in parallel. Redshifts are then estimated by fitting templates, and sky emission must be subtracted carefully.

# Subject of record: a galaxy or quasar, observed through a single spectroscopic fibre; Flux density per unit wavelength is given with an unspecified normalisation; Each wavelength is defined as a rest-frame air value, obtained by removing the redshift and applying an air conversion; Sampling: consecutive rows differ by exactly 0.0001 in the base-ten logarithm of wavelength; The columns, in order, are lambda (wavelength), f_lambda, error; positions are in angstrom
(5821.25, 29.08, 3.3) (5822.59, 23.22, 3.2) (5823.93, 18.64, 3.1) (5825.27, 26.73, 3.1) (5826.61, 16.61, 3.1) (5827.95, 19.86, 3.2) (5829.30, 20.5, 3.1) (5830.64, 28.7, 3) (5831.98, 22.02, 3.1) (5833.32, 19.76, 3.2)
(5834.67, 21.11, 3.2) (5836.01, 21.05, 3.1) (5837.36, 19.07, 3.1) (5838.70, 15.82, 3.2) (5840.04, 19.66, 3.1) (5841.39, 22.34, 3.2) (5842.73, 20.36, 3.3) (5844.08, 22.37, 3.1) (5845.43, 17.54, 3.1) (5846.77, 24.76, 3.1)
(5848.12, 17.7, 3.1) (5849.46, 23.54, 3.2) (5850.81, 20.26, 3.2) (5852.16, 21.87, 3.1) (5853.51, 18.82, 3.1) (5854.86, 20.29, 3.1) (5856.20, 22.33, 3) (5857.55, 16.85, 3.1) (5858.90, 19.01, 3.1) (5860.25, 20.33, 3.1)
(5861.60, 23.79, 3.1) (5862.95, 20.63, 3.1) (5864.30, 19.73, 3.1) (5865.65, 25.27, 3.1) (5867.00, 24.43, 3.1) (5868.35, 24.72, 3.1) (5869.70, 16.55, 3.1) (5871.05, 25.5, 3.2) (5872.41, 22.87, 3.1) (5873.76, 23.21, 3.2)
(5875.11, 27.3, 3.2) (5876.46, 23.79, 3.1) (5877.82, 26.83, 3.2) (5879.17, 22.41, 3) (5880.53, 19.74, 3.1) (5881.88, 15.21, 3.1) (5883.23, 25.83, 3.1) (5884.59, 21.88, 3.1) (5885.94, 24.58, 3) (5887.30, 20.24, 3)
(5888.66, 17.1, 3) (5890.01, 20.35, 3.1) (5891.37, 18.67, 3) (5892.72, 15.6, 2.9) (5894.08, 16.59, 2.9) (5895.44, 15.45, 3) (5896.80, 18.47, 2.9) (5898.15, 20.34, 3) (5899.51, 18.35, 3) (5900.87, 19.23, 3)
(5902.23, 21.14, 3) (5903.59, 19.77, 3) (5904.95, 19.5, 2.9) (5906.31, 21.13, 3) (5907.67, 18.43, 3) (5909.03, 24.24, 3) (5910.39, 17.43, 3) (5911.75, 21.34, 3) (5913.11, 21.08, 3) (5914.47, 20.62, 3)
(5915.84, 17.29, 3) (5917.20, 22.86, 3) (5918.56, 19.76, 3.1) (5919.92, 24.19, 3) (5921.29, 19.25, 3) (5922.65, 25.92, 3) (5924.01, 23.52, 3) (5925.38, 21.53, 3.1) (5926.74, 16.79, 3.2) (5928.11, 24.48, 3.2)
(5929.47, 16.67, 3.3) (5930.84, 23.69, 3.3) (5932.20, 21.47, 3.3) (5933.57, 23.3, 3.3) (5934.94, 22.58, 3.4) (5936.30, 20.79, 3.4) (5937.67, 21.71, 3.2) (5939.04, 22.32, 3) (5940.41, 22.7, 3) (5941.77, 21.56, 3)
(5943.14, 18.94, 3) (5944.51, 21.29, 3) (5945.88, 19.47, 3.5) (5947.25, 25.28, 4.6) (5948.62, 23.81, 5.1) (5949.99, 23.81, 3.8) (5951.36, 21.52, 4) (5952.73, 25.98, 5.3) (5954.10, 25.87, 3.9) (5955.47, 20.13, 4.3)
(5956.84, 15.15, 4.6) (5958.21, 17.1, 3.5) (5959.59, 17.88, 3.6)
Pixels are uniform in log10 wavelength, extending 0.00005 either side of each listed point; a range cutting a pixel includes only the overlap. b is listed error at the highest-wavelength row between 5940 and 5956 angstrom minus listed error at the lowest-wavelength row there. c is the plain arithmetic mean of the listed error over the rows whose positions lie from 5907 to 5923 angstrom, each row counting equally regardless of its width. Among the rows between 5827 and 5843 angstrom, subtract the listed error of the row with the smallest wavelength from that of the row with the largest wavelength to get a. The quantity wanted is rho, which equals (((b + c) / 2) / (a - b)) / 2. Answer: -0.9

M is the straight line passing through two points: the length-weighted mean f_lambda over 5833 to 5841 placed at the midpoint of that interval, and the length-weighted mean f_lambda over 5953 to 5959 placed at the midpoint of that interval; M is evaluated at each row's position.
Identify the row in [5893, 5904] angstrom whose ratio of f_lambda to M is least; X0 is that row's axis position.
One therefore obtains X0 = 5895.44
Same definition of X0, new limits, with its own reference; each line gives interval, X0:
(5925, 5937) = 5929.47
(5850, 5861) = 5857.55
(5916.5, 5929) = 5926.74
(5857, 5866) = 5857.55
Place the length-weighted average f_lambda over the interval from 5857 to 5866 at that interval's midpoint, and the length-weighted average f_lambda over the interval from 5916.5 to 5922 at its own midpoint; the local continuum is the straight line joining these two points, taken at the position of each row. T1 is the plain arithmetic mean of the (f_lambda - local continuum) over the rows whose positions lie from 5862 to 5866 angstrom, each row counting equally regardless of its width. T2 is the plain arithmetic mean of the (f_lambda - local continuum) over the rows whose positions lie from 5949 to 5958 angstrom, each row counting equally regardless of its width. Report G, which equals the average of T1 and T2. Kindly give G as 0.6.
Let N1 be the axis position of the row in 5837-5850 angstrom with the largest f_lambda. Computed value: 5846.77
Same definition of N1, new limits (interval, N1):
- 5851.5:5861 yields 5856.20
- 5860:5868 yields 5865.65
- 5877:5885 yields 5877.82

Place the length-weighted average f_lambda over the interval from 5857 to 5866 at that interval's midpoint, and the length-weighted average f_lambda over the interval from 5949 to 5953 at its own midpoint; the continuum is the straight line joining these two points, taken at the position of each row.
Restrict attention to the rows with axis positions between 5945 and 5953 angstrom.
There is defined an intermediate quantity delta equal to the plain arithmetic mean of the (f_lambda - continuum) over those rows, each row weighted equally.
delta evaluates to -0.2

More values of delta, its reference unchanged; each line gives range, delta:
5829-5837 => 2.4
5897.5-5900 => -2.5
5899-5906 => -2.4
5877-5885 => 0.7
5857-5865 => -0.6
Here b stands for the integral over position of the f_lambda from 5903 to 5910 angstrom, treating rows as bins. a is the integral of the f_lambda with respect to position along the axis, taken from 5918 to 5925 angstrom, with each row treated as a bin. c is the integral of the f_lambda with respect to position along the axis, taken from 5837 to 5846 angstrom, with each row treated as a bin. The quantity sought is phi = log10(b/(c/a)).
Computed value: 2.11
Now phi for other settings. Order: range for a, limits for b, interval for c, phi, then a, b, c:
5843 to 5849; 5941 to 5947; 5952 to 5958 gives 2.08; 124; 124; 129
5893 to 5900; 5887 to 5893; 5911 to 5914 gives 2.34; 124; 111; 63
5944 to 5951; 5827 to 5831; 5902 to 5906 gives 2.24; 159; 88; 80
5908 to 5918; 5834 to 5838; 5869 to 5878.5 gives 1.87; 206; 82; 225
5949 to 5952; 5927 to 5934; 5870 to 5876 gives 1.85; 68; 151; 145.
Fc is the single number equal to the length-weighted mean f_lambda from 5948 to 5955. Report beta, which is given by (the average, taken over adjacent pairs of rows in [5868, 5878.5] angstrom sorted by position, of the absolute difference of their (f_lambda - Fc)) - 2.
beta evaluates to 2.4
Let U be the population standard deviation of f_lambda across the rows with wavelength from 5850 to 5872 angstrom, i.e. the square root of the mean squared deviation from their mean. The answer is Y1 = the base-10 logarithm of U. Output 0.44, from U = 2.8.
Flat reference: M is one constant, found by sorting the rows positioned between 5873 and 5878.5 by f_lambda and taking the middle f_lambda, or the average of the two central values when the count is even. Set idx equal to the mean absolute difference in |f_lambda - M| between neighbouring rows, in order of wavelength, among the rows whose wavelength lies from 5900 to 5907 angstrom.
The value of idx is 1.3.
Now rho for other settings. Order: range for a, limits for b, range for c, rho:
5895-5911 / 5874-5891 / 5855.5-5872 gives 7.5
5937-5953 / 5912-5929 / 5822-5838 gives 0.4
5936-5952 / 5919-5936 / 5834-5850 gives 4.4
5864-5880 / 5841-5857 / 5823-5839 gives 7.3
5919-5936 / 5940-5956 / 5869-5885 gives -1.2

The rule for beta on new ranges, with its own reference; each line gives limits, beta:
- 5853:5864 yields 0.7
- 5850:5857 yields 0.0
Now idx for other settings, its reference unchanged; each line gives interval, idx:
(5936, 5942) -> 0.8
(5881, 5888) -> 4.9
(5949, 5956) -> 2.5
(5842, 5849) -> 5.3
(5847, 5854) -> 3.4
